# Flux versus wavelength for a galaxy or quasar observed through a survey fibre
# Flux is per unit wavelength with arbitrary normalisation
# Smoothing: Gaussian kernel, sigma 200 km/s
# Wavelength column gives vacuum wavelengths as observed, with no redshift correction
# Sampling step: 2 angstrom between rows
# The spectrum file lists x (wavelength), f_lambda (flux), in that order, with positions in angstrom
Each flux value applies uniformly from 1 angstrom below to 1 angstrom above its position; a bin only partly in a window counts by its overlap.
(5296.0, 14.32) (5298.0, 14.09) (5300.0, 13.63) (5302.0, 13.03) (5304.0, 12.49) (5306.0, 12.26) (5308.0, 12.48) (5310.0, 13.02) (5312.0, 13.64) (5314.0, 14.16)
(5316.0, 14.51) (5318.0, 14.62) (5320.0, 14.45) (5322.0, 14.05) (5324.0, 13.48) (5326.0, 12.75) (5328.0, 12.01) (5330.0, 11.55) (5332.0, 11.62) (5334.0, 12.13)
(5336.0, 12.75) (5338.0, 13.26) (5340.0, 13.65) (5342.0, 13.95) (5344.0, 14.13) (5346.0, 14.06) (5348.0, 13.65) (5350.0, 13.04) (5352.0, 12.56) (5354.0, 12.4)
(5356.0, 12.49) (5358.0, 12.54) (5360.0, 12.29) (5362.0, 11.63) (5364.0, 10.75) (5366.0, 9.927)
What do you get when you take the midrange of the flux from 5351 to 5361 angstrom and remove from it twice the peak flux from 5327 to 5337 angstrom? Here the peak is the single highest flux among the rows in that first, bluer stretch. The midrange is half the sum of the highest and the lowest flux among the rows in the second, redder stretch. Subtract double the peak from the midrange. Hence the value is -13.1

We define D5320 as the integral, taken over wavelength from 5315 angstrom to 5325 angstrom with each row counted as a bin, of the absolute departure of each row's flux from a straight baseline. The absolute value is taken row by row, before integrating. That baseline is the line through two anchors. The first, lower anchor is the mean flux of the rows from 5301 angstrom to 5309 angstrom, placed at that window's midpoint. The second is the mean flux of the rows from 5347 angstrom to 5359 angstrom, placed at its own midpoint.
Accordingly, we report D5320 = 16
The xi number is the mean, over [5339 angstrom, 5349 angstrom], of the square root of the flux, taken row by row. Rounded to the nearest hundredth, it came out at 3.73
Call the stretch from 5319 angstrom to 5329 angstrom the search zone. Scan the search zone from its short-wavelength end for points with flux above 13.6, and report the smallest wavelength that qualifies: 5320.0 angstrom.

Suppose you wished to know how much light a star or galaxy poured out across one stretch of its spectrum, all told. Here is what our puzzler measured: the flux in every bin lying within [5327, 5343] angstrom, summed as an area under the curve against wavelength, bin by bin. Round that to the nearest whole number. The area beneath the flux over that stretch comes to 202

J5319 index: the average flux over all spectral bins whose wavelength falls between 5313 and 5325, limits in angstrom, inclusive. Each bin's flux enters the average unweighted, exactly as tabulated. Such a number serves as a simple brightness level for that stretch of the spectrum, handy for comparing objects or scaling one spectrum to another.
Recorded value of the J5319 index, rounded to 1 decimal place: 14.2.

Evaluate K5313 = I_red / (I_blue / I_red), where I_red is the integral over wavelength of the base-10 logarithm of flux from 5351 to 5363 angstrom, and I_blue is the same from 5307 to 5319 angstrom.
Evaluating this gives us 12.5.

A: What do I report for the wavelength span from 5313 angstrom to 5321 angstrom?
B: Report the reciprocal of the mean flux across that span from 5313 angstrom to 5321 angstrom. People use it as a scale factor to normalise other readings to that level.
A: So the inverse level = 0.069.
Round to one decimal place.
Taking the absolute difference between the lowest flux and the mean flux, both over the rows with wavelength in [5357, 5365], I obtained 1.1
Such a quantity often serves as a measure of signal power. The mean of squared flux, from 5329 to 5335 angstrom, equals 139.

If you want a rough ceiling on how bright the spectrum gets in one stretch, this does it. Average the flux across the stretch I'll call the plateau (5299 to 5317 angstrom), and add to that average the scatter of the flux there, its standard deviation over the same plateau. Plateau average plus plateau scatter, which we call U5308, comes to 14.0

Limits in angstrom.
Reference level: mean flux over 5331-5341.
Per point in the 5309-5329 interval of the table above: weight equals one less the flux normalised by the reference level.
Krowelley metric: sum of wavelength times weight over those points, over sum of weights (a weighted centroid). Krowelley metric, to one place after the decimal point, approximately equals 5316.9 angstrom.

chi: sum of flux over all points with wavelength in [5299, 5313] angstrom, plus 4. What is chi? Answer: 95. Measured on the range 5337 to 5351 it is 100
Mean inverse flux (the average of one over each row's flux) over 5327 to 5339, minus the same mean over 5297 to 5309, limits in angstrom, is 0.0049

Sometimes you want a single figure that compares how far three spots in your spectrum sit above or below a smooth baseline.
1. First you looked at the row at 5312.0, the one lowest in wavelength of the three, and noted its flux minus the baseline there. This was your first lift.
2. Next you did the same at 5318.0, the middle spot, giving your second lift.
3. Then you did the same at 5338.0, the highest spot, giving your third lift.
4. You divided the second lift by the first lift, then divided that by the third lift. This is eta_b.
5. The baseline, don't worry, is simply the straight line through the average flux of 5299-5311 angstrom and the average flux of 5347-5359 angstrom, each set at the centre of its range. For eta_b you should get 4.7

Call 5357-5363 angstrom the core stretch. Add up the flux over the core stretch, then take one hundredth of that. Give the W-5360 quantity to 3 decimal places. 0.365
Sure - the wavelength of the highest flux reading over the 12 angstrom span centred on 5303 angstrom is 5298.0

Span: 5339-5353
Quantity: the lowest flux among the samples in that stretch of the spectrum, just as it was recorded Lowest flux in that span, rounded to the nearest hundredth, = 12.56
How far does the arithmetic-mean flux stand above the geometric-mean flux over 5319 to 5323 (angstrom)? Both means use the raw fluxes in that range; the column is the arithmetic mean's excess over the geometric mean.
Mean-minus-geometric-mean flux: 0.0014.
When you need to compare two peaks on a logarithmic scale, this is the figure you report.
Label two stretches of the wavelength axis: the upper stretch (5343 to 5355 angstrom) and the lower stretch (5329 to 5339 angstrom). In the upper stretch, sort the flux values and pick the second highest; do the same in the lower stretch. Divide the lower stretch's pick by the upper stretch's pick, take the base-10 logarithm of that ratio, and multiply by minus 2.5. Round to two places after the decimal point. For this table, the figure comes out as 0.11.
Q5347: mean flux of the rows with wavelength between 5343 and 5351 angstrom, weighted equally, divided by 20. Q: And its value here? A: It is 0.686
